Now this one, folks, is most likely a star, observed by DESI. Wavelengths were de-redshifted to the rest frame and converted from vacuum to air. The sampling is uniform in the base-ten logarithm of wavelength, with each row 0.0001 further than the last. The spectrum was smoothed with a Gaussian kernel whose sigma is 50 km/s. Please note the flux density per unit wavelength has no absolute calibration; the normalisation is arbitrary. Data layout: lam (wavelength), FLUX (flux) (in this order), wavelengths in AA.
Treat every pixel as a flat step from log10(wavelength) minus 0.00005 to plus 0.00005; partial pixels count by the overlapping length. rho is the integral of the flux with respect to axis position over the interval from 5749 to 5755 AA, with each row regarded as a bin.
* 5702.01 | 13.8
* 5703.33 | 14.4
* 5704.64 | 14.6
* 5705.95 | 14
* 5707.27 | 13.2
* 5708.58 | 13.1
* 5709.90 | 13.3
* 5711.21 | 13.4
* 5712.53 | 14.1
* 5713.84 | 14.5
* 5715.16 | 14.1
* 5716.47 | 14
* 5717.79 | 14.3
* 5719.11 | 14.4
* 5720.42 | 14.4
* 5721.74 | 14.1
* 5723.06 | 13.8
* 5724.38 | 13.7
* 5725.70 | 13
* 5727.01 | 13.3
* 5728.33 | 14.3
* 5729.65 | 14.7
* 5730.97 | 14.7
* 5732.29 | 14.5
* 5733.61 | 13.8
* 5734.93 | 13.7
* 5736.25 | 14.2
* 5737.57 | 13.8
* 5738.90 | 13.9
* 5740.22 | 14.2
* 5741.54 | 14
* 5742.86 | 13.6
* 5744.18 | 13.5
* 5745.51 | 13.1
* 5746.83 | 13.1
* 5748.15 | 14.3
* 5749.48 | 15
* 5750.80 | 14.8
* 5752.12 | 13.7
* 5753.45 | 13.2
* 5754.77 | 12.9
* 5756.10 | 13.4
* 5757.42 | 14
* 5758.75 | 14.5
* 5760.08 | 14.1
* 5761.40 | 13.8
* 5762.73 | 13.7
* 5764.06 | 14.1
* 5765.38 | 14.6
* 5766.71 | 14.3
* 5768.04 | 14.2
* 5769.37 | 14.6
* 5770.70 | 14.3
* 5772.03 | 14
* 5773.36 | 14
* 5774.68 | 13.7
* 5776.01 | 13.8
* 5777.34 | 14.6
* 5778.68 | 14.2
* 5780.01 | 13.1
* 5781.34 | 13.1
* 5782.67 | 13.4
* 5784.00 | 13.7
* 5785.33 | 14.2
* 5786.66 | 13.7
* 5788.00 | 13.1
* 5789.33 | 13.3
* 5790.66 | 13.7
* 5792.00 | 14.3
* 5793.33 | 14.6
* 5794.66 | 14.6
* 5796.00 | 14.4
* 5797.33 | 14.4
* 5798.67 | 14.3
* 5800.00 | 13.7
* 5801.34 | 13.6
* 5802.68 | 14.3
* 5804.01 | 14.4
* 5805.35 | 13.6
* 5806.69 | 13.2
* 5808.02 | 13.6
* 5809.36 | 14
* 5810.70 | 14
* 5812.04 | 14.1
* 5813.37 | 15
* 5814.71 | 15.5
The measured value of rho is 84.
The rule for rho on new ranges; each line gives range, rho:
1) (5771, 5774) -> 42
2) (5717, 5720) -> 43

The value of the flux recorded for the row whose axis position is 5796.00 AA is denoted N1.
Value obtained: 14.4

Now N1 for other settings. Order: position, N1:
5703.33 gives 14.4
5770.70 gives 14.3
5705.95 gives 14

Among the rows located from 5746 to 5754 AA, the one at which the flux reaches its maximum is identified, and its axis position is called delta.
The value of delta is 5749.48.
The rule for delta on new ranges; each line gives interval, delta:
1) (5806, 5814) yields 5813.37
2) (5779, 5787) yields 5785.33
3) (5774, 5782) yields 5777.34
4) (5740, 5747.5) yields 5740.22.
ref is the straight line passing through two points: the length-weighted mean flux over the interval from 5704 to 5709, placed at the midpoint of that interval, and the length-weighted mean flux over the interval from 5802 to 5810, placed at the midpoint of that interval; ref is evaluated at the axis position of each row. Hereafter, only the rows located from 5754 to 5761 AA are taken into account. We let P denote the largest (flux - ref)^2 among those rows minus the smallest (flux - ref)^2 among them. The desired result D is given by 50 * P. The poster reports 39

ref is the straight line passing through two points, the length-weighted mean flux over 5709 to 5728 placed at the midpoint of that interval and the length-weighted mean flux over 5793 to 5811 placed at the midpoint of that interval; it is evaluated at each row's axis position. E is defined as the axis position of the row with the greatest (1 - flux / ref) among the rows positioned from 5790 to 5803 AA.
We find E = 5801.34 AA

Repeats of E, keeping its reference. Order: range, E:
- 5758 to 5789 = 5788.00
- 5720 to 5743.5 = 5725.70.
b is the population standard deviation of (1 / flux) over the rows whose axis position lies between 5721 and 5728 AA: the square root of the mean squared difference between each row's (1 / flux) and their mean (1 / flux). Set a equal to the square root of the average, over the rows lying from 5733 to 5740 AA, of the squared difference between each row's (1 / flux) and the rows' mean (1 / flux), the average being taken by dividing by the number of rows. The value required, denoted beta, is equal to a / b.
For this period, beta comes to 0.4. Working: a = 0.0009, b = 0.0021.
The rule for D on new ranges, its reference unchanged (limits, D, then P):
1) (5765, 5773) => 29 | 0.59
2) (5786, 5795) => 28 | 0.56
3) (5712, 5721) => 24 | 0.49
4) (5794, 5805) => 28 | 0.56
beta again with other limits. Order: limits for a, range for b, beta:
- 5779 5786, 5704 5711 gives 0.7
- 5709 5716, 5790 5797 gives 1.4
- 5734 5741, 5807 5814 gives 0.5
